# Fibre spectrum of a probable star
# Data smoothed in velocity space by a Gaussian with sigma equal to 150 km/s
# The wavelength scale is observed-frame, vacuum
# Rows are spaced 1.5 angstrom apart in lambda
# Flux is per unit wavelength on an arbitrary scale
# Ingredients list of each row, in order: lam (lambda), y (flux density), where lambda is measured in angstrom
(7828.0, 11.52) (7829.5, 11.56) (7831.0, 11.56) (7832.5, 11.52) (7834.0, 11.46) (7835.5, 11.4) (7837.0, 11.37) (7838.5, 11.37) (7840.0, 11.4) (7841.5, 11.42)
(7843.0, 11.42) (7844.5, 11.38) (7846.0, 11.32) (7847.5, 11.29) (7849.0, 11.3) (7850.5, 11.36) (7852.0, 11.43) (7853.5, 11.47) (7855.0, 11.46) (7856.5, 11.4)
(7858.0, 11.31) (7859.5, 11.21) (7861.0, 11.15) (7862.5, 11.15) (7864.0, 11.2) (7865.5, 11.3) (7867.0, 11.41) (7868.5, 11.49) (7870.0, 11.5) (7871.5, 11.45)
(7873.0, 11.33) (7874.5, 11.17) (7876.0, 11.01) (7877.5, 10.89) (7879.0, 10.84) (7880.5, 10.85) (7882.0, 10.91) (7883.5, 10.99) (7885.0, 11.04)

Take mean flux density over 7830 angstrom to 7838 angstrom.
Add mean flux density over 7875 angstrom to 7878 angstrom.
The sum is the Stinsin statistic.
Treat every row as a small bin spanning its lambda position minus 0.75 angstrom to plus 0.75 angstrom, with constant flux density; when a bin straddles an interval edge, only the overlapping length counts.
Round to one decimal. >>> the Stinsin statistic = 22.4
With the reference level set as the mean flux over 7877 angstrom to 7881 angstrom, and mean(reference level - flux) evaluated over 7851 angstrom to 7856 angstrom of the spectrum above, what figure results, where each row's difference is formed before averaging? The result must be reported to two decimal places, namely -0.59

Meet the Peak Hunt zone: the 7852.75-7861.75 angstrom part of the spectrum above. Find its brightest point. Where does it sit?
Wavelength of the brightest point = 7853.5 angstrom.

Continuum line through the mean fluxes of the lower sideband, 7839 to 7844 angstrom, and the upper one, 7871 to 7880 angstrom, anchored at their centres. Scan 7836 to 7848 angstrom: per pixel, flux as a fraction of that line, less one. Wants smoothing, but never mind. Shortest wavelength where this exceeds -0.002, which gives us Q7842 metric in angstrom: 7841.5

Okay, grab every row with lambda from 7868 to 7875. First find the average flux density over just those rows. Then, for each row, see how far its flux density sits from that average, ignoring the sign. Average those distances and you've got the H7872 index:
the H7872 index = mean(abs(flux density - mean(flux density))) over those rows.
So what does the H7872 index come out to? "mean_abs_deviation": 0.11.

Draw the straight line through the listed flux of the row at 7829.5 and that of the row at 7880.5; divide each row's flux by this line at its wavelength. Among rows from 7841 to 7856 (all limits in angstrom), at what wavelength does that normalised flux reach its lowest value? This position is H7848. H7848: 7847.5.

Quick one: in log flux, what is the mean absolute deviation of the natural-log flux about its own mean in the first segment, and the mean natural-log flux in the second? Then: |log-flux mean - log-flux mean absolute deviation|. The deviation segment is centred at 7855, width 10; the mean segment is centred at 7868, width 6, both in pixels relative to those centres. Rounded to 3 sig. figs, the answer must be 2.43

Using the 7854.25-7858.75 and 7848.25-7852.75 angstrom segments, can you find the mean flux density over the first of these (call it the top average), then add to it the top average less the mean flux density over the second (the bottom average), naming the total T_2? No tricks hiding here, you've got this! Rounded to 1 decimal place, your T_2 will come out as 11.4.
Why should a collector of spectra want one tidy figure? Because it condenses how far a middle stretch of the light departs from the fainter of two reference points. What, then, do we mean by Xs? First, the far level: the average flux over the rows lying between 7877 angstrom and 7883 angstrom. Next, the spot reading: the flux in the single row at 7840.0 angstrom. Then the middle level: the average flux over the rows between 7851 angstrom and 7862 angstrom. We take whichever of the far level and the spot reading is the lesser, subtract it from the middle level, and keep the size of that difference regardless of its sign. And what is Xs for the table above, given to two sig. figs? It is 0.47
